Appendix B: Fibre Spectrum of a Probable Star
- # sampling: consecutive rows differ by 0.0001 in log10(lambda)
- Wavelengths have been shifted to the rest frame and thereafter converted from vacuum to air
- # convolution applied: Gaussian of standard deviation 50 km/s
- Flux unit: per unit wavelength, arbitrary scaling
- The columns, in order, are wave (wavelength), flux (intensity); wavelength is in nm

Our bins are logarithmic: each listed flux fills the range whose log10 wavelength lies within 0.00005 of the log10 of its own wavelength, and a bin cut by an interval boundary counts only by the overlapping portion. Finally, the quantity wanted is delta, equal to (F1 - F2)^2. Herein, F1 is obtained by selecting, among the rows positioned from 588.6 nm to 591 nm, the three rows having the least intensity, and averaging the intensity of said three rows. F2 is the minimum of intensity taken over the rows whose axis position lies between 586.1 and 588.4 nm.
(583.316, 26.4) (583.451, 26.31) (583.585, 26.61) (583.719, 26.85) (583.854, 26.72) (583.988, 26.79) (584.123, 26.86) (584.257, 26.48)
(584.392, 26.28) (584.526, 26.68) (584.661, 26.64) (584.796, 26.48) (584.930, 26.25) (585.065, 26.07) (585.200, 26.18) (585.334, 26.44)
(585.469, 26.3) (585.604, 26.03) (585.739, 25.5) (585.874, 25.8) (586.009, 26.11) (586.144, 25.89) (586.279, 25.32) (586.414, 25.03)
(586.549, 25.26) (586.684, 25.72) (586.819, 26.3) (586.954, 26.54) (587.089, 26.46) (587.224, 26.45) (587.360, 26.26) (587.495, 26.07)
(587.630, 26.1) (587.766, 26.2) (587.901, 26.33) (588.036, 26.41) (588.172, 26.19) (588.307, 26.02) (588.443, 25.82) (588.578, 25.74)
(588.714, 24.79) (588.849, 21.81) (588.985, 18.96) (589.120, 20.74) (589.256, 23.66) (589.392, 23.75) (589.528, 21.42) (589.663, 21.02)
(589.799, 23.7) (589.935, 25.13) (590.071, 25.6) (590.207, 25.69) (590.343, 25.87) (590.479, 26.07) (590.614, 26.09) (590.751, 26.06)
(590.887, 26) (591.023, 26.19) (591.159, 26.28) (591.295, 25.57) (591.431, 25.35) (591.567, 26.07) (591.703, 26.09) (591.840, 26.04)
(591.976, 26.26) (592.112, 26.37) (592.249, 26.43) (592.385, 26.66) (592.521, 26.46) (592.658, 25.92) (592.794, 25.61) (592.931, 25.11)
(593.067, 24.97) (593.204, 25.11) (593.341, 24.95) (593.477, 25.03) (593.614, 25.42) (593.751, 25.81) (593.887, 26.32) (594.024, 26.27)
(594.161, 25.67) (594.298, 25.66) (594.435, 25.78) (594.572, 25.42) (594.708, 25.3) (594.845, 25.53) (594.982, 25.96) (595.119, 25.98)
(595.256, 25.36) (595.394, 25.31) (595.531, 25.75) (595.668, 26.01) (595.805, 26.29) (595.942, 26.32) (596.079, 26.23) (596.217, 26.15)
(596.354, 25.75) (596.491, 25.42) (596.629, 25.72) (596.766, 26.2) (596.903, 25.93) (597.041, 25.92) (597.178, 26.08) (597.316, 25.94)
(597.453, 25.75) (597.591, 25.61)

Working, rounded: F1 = 20.2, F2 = 25.03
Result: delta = 23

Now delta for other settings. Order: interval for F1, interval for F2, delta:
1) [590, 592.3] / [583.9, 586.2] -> 0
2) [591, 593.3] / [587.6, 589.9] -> 37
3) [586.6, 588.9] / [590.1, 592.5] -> 2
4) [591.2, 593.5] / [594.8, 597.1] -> 0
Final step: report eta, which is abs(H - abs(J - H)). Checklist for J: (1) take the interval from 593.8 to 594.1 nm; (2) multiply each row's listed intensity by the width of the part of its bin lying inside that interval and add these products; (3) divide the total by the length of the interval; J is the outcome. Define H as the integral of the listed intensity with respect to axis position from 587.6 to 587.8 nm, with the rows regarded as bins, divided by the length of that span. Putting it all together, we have 25.9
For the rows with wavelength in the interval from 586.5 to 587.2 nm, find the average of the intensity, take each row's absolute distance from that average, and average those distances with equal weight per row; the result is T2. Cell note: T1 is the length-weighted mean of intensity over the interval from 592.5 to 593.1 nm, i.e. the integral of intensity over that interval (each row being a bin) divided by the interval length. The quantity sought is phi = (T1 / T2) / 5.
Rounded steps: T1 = 25.6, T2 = 0.45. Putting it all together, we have 11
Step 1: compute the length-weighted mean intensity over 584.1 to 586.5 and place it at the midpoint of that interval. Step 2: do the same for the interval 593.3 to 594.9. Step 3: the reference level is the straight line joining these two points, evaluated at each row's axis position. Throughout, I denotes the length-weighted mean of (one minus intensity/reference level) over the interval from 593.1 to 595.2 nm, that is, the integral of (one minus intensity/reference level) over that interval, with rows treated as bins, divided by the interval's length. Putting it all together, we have 0.001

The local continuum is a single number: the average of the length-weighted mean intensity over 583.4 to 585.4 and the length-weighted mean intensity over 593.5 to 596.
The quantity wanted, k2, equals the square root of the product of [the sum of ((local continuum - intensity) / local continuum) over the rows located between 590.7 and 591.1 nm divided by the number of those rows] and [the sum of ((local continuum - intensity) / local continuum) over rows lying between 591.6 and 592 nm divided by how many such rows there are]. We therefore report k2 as 0.001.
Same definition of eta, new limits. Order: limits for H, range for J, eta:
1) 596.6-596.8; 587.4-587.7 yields 25.9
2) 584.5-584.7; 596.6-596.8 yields 26.0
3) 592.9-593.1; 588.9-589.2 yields 20.1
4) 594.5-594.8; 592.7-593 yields 25.4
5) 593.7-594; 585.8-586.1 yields 25.9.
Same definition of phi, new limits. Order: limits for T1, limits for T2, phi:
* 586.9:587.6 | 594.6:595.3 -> 19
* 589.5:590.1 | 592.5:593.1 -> 10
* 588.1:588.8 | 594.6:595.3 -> 19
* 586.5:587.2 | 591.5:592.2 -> 44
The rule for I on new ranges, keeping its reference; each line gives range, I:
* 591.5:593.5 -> -0.004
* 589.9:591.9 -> -0.003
